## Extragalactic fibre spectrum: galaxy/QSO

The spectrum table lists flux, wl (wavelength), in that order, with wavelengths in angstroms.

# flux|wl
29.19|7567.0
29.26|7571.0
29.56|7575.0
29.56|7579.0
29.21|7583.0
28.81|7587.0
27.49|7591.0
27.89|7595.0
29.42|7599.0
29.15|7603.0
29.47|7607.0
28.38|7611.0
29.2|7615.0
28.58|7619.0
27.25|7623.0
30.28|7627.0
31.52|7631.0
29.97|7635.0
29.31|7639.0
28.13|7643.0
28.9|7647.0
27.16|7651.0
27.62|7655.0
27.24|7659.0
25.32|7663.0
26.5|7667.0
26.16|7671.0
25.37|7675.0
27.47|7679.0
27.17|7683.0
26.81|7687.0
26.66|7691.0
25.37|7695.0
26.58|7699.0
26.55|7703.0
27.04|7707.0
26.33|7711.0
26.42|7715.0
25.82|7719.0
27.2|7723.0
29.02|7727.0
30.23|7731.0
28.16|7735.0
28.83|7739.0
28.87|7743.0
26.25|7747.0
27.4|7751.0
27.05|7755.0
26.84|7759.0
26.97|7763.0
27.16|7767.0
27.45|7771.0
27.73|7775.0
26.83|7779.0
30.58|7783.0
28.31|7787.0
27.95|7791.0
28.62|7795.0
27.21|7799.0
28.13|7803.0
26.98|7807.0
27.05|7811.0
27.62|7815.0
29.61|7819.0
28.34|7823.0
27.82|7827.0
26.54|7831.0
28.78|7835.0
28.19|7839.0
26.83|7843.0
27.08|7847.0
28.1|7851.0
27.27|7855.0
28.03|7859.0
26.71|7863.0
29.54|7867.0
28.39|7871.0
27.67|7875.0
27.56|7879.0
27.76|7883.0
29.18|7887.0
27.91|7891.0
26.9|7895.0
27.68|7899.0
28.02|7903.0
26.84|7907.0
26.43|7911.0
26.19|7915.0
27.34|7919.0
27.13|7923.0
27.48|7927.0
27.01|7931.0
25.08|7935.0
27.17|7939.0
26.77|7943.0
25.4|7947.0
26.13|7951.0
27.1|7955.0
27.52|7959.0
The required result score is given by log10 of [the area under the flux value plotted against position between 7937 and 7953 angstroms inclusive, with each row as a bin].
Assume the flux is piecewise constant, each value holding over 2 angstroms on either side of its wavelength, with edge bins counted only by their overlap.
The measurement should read 2.63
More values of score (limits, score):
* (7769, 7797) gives 2.90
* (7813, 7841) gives 2.90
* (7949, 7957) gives 2.33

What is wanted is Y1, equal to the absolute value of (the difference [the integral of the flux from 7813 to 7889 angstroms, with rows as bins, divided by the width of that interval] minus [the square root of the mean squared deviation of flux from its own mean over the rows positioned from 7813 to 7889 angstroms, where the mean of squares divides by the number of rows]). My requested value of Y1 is 27.1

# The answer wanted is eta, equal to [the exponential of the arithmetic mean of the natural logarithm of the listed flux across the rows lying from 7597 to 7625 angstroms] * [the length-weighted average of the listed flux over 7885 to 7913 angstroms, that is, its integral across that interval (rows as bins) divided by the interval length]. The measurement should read 793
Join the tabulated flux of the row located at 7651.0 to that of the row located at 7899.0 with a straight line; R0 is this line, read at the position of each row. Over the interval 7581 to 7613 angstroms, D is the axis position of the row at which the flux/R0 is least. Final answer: 7591.0 angstroms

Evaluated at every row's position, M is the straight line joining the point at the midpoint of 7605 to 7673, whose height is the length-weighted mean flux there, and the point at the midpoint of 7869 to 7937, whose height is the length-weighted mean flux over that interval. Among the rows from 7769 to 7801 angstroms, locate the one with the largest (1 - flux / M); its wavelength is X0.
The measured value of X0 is 7779.0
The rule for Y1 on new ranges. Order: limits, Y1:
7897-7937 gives 26.1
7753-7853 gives 26.8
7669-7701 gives 25.7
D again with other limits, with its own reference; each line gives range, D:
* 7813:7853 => 7831.0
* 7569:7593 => 7591.0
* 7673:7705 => 7695.0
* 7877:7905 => 7895.0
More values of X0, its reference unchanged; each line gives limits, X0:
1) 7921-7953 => 7935.0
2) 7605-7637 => 7623.0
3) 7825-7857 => 7831.0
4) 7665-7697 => 7675.0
